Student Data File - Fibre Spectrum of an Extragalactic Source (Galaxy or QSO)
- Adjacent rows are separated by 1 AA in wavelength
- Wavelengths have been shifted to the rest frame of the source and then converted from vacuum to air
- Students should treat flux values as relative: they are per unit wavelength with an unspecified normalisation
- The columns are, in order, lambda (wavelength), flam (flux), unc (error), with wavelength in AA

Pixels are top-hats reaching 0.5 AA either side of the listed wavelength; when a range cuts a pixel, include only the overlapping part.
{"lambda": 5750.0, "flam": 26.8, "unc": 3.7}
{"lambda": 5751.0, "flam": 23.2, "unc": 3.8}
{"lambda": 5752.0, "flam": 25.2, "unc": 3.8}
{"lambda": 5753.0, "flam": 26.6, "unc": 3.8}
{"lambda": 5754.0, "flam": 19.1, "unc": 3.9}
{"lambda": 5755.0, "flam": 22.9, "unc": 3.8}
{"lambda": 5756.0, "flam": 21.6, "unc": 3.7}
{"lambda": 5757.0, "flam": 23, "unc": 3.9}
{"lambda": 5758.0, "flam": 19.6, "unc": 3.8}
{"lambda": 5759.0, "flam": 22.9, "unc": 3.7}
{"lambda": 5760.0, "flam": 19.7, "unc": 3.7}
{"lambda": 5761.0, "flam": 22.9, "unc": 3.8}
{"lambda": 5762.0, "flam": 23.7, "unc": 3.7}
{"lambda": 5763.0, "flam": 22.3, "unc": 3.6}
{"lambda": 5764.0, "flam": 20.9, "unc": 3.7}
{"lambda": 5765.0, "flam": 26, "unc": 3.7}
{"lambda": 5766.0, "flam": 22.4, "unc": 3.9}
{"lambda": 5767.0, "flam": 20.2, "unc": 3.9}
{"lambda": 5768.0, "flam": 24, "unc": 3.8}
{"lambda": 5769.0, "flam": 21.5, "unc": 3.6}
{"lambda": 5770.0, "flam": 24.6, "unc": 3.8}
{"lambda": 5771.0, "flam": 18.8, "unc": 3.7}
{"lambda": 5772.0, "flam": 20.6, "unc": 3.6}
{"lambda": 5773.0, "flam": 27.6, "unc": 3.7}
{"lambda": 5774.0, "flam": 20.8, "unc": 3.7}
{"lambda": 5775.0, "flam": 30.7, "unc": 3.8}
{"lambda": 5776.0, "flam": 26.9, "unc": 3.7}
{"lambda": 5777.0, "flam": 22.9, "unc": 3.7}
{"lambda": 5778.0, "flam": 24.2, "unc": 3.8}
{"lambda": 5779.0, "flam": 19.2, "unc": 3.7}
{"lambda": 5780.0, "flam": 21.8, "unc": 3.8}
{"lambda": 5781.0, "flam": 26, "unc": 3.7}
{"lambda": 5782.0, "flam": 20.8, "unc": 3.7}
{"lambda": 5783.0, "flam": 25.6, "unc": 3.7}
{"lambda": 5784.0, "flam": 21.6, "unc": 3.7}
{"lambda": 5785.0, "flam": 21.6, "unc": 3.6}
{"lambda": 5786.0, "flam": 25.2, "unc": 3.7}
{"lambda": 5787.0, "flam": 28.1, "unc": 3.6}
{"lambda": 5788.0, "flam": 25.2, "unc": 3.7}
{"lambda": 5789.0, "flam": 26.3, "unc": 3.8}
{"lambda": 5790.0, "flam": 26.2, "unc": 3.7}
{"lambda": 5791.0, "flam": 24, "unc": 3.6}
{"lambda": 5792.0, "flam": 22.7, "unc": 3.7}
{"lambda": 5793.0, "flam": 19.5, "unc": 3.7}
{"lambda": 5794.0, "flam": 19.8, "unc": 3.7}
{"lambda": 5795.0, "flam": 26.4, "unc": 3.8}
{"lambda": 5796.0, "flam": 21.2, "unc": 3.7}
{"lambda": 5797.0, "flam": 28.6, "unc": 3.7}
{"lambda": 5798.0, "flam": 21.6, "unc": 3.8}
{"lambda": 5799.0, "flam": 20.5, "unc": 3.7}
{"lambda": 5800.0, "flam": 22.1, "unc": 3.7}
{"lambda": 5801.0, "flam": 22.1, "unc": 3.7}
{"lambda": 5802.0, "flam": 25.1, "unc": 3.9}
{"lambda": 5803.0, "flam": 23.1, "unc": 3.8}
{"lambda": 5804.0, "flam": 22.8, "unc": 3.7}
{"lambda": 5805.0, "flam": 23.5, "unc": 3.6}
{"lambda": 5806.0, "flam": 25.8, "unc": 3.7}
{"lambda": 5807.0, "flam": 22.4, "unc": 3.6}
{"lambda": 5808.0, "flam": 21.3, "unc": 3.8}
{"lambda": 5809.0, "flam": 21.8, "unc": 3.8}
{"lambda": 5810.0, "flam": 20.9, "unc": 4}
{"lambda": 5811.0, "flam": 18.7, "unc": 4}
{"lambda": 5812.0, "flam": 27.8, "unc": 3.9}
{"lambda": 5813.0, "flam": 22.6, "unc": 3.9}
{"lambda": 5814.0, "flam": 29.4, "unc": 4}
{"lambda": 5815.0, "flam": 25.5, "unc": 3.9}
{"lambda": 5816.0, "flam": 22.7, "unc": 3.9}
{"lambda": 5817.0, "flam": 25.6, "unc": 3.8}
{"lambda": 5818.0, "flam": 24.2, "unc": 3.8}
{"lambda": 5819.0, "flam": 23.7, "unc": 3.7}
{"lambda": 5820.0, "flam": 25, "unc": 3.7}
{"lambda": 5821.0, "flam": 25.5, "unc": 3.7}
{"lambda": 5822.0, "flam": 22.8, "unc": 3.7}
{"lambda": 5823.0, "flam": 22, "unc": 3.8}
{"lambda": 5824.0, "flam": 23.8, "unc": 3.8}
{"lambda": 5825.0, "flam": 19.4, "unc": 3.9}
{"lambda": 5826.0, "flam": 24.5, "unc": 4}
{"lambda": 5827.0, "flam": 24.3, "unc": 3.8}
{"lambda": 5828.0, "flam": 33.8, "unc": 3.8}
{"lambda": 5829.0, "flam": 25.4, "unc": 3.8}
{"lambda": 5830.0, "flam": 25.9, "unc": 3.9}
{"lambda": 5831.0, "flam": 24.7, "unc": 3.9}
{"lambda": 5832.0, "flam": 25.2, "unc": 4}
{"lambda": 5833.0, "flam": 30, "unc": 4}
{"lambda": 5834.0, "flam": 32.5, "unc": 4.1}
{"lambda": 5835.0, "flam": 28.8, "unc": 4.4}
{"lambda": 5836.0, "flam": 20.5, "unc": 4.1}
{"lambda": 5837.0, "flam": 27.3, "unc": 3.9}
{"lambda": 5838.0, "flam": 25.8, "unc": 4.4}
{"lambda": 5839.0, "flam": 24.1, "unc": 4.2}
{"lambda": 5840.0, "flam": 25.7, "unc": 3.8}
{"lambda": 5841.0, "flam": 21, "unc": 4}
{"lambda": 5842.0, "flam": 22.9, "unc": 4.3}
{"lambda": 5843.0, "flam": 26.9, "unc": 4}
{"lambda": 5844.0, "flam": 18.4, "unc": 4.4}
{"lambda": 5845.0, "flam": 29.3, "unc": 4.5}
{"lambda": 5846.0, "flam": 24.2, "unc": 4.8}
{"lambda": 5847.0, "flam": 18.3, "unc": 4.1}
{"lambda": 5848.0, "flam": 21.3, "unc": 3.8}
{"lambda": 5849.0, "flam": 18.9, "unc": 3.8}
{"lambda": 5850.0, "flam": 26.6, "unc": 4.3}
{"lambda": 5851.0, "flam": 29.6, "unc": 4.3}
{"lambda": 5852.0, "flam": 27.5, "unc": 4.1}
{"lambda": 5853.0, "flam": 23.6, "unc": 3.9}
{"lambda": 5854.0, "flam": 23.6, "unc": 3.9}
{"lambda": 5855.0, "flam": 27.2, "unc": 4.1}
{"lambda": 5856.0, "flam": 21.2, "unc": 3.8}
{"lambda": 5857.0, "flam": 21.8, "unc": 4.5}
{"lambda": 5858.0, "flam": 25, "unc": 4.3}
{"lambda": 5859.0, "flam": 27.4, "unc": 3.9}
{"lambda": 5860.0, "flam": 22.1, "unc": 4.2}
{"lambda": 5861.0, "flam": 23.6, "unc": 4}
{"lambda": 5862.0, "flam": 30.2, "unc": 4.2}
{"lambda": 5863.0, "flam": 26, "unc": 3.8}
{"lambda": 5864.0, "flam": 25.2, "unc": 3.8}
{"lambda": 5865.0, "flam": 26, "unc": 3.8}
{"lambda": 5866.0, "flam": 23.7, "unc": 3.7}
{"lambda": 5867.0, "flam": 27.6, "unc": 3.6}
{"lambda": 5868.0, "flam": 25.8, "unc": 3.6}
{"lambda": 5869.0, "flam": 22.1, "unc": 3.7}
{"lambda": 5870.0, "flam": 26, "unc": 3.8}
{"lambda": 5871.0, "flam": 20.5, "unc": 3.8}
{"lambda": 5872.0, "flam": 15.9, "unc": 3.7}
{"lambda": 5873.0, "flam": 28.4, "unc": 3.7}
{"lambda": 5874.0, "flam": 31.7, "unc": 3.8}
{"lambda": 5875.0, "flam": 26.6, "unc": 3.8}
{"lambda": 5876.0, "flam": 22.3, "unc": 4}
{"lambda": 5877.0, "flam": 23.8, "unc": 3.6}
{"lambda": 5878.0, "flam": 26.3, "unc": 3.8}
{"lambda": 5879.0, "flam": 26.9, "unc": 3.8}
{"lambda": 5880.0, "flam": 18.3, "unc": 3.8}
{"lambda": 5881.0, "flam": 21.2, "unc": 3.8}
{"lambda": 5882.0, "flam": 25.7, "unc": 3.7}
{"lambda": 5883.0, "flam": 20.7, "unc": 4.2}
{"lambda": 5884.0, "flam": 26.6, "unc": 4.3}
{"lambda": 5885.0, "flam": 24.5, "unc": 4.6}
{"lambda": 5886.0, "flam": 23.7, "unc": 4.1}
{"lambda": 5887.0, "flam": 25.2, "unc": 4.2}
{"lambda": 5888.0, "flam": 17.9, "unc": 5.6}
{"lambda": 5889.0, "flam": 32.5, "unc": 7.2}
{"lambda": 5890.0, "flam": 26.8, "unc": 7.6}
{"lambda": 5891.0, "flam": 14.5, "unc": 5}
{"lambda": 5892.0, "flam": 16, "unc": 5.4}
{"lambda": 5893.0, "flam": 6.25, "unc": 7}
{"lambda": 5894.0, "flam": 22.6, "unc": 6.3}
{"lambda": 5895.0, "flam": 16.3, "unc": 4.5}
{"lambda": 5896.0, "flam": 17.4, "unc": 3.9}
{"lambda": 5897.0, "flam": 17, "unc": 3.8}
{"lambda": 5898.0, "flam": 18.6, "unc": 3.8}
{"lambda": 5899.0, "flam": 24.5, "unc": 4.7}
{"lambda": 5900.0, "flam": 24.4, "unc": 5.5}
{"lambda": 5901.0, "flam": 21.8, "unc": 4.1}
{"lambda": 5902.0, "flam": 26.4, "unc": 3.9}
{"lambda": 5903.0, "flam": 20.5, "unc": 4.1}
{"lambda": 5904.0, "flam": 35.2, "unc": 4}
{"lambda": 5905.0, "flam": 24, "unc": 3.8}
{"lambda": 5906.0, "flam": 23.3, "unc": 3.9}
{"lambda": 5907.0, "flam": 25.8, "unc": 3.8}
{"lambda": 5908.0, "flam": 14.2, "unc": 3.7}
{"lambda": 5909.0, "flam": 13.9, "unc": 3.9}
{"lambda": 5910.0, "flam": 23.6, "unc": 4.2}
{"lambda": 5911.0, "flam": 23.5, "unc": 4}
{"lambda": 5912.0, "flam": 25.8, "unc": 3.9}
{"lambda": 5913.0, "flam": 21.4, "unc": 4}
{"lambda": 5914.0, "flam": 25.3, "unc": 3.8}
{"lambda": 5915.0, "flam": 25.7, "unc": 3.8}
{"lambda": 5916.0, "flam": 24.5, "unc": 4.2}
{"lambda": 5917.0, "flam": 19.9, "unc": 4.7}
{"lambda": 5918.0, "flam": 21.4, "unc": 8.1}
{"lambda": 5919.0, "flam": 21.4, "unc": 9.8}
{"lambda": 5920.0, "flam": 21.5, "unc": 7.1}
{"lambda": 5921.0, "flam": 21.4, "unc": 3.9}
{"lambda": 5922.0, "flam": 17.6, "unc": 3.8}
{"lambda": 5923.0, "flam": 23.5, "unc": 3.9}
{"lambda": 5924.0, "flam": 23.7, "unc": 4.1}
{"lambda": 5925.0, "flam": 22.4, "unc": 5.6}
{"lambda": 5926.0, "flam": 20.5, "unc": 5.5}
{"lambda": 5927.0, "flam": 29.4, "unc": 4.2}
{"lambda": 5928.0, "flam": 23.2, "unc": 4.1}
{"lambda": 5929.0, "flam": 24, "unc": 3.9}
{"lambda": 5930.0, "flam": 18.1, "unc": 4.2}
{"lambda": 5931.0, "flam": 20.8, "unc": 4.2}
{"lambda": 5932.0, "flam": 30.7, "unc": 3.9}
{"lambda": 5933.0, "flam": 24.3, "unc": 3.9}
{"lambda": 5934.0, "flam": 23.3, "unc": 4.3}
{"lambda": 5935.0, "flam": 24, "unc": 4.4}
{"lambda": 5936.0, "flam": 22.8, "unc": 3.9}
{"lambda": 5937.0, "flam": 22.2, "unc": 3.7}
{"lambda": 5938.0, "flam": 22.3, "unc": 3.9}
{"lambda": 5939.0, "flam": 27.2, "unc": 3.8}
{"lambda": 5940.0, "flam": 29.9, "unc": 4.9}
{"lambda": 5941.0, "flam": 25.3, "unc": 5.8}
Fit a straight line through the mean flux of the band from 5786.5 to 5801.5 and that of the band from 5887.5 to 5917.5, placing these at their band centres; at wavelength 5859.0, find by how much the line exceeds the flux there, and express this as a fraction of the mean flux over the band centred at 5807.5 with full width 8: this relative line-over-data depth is -0.224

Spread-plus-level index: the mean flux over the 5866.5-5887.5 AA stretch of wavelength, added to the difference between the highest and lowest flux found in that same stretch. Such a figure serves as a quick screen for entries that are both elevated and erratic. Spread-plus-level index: 40.1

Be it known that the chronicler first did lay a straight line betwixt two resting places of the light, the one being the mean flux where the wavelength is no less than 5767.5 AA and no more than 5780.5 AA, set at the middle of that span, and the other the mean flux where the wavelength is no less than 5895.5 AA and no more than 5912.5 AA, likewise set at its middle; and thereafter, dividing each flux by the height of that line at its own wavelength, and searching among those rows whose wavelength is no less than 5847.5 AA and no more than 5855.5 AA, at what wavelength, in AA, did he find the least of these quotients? 5849.0 AA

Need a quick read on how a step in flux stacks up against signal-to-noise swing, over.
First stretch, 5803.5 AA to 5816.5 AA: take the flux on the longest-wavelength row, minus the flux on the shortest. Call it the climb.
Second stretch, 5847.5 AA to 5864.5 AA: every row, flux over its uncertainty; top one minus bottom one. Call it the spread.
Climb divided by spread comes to 0.0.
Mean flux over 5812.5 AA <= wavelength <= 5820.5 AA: 24.8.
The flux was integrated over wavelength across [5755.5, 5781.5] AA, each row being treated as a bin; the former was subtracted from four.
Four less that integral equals -591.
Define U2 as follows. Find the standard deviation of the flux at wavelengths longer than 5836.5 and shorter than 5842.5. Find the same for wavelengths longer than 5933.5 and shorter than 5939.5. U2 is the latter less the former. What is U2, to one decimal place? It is -0.4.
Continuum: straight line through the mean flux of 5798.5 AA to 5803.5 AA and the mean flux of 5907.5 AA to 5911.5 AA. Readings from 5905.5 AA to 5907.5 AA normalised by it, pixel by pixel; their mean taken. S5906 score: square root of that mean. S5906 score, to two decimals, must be 1.14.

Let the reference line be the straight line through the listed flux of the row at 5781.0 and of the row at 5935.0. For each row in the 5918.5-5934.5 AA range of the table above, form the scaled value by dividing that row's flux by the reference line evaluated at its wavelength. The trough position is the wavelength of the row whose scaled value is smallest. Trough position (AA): 5922.0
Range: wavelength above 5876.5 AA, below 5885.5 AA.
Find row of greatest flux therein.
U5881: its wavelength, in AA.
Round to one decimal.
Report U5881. 5879.0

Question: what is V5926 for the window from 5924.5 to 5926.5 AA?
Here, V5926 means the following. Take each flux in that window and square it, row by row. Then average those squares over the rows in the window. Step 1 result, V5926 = 461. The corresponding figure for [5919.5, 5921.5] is 460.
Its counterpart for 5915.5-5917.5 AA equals 498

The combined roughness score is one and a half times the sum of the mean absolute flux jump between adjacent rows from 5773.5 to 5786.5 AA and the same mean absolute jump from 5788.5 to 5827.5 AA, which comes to 10.1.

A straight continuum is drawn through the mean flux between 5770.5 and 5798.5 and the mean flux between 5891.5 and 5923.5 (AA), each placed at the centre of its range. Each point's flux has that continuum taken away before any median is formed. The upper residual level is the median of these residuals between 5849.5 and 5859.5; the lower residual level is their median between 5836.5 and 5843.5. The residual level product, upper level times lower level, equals 10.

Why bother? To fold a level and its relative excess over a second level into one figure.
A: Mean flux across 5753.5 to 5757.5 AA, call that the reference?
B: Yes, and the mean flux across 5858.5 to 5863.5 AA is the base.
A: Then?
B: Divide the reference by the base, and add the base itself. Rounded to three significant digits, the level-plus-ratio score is 26.7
